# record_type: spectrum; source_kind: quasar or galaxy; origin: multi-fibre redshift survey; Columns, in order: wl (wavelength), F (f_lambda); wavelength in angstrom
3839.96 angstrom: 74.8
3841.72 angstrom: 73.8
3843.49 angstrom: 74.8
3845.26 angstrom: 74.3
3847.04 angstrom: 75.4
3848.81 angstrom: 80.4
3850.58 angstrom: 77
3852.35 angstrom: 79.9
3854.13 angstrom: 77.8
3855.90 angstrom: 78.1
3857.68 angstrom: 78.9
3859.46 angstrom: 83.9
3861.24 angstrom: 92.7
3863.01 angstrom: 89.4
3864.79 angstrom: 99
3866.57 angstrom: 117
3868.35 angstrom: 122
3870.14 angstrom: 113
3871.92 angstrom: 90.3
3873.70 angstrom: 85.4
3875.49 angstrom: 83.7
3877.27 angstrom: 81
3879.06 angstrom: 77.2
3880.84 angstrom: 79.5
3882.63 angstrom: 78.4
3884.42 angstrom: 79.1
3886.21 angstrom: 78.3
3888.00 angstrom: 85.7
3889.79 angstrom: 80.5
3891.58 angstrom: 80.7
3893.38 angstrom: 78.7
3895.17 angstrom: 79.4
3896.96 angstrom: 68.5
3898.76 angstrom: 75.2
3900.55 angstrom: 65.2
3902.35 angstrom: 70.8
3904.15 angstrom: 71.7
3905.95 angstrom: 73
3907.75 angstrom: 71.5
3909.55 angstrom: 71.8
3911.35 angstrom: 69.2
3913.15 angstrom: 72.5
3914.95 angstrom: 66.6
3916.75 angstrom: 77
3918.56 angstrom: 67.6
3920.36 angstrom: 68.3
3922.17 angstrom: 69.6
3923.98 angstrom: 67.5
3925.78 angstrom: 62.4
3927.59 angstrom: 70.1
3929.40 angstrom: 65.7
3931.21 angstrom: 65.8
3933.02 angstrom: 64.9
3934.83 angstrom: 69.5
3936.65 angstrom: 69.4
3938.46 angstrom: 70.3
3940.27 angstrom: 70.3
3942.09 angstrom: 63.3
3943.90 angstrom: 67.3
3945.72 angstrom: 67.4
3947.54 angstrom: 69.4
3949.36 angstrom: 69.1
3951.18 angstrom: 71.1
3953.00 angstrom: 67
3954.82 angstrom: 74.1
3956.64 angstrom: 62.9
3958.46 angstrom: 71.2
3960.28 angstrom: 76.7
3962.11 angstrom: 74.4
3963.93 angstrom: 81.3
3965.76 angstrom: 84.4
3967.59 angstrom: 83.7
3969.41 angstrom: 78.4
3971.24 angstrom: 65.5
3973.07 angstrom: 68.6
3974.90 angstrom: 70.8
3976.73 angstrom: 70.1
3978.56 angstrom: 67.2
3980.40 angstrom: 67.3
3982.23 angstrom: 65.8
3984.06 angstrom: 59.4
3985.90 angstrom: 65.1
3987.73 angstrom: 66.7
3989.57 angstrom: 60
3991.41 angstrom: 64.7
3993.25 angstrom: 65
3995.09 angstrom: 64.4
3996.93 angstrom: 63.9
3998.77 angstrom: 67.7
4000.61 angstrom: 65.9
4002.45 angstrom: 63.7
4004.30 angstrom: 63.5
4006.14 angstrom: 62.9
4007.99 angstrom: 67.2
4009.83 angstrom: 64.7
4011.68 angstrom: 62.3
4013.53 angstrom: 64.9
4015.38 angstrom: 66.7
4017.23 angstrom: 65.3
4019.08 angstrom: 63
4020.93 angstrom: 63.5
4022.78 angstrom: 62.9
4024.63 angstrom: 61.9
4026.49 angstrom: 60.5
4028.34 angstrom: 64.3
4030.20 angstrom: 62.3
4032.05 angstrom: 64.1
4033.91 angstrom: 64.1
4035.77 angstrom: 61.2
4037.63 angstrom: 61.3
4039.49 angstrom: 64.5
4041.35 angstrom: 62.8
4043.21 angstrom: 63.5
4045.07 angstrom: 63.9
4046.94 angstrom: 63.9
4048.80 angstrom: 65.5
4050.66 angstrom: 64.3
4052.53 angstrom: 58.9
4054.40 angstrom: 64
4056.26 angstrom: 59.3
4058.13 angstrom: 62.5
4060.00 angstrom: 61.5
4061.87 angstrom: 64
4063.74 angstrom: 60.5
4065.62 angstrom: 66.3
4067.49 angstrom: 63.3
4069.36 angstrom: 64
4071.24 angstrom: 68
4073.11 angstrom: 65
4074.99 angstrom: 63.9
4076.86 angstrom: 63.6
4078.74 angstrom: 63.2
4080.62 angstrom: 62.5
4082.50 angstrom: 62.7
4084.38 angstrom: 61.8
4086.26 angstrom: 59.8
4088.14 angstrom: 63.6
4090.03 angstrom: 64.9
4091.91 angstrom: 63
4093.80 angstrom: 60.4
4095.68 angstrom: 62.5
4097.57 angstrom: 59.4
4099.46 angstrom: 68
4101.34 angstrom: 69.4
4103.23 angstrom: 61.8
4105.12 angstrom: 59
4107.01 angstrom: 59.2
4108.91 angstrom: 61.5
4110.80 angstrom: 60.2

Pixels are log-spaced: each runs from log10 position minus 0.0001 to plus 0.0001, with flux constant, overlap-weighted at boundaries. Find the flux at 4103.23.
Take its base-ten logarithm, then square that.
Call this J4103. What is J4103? 3.21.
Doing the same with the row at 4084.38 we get 3.21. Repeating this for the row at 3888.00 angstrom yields 3.74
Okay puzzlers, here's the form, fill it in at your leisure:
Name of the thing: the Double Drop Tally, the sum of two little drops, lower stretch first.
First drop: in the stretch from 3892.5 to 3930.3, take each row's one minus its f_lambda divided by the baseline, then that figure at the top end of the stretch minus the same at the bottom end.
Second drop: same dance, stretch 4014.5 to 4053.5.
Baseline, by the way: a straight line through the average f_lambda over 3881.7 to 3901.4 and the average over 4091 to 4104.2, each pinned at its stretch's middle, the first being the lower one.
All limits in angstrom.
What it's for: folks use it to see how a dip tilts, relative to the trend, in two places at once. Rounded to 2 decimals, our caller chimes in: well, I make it 0.22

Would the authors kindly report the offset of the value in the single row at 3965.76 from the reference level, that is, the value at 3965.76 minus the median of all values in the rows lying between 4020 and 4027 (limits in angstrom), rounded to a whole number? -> 22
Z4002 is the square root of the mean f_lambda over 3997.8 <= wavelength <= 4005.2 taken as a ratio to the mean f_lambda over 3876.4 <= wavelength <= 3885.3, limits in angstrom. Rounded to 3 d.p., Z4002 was 0.908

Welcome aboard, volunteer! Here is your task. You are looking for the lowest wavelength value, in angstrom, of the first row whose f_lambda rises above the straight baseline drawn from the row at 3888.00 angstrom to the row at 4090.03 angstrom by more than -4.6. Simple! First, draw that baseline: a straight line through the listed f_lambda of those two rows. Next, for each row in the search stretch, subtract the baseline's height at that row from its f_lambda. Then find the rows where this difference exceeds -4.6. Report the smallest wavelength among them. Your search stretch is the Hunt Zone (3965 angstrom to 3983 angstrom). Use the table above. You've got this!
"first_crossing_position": 3965.76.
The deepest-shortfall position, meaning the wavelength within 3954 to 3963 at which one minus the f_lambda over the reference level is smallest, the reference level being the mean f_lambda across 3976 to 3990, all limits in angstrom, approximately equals 3960.28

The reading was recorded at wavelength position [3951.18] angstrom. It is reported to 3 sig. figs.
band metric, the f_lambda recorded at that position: 71.1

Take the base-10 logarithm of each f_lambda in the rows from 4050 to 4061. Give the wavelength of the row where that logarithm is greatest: 4050.66 angstrom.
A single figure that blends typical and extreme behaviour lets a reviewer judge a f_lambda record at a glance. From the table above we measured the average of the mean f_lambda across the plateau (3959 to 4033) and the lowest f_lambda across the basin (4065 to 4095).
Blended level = 63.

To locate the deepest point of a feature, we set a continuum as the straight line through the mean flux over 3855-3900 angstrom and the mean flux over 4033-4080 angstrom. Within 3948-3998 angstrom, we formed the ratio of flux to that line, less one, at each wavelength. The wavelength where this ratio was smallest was 3984.06 angstrom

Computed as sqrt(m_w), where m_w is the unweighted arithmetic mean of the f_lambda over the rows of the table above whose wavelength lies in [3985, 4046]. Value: 7.99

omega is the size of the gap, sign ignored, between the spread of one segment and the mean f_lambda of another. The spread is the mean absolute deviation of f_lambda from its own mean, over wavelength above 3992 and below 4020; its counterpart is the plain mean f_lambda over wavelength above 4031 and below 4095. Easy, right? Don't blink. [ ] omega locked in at 61.8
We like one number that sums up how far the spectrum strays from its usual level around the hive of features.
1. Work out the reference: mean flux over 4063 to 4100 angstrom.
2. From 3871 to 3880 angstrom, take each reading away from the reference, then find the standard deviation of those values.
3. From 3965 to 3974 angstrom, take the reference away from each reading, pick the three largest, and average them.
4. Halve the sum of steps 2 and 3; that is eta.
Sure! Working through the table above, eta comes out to 12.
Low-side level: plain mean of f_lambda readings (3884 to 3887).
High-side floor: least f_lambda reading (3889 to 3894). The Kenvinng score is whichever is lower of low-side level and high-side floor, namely 79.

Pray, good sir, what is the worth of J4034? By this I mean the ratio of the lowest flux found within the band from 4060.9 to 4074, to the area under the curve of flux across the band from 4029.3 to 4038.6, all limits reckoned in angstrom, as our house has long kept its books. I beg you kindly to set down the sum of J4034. 0.104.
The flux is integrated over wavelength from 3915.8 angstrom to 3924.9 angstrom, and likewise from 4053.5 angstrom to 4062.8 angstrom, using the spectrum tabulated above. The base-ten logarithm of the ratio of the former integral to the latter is 0.04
